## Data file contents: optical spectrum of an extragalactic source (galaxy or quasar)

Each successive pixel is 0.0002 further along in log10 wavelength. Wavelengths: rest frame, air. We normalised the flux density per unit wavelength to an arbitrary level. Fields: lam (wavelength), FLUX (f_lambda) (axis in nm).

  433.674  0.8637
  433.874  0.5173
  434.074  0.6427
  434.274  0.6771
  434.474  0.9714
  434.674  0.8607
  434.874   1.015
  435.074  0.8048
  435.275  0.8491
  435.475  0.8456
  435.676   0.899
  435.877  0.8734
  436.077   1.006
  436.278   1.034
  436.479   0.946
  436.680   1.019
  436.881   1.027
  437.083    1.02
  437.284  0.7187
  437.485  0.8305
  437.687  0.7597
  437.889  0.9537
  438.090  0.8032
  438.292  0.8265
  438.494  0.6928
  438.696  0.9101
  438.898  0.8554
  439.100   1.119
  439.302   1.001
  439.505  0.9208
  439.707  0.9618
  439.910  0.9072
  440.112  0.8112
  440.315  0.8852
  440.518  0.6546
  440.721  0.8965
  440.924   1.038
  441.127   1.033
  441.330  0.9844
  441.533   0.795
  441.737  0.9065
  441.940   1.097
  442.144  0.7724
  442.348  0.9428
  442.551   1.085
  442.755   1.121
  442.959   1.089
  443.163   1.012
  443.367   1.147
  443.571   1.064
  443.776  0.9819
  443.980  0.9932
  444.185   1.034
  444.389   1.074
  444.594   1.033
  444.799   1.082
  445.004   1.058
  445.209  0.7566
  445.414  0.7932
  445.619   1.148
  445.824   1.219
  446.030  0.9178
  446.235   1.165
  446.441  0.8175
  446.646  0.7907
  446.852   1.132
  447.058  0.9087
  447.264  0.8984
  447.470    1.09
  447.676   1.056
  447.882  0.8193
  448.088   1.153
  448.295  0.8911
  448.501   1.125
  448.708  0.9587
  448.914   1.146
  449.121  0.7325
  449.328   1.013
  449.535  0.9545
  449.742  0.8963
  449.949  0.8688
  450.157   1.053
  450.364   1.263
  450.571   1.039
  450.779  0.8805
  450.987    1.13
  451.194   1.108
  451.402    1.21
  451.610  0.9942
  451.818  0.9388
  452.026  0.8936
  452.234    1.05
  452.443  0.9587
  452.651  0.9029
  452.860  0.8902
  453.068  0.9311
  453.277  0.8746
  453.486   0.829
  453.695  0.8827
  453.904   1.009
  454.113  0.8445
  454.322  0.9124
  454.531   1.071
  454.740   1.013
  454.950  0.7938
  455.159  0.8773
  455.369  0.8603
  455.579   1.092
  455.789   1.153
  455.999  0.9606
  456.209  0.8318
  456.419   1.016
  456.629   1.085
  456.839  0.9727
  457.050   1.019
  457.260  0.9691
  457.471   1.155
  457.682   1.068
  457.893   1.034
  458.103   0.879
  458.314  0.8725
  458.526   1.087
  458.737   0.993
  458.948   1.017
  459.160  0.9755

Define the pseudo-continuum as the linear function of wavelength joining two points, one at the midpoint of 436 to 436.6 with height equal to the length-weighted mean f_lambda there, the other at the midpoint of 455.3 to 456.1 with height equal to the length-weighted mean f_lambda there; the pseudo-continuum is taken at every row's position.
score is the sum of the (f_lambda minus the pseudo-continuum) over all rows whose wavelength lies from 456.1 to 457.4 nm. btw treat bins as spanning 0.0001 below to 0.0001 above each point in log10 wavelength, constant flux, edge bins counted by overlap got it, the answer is -0.25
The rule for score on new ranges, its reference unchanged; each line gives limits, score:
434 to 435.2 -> -0.99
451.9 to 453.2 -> -0.49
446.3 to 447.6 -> -0.43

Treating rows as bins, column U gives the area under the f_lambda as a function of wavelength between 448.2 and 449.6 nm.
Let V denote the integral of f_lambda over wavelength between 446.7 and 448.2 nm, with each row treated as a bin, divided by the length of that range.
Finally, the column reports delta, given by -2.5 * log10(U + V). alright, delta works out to -0.94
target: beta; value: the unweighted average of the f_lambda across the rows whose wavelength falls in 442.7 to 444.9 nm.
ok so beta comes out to 1.06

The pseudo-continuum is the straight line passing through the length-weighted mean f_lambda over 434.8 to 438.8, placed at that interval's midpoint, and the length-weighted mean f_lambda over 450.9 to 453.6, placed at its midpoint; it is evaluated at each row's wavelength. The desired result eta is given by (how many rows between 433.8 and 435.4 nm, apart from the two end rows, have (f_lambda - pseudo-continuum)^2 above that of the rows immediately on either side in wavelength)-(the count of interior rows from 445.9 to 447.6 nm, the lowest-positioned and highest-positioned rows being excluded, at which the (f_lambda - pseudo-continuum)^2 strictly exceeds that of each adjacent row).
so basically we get -1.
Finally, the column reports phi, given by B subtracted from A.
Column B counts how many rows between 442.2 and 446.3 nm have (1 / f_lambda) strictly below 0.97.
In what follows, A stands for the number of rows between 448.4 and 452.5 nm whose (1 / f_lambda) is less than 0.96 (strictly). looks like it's -5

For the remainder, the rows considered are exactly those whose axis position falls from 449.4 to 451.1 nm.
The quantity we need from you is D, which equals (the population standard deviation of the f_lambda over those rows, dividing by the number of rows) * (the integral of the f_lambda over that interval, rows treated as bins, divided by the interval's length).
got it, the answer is 0.13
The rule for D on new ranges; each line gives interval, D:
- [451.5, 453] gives 0.05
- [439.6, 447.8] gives 0.13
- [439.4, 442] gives 0.10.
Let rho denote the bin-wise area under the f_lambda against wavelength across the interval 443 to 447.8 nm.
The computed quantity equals 4.84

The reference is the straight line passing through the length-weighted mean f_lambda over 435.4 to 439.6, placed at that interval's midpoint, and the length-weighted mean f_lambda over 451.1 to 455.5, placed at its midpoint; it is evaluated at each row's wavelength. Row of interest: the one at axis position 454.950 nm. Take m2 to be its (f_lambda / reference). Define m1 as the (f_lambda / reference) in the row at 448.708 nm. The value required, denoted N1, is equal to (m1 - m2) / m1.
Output 0.18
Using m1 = 1.03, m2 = 0.84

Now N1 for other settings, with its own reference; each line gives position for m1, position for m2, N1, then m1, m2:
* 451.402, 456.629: 0.11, 1.29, 1.14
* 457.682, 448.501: -0.08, 1.12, 1.20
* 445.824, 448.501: 0.08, 1.31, 1.20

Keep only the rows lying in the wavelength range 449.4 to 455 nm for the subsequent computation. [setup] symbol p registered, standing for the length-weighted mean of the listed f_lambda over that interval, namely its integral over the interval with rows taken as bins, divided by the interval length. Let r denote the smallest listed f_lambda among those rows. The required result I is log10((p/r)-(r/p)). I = -0.39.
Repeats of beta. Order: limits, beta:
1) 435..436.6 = 0.91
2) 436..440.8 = 0.90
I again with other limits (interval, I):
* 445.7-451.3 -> -0.20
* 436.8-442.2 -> -0.19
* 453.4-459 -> -0.38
